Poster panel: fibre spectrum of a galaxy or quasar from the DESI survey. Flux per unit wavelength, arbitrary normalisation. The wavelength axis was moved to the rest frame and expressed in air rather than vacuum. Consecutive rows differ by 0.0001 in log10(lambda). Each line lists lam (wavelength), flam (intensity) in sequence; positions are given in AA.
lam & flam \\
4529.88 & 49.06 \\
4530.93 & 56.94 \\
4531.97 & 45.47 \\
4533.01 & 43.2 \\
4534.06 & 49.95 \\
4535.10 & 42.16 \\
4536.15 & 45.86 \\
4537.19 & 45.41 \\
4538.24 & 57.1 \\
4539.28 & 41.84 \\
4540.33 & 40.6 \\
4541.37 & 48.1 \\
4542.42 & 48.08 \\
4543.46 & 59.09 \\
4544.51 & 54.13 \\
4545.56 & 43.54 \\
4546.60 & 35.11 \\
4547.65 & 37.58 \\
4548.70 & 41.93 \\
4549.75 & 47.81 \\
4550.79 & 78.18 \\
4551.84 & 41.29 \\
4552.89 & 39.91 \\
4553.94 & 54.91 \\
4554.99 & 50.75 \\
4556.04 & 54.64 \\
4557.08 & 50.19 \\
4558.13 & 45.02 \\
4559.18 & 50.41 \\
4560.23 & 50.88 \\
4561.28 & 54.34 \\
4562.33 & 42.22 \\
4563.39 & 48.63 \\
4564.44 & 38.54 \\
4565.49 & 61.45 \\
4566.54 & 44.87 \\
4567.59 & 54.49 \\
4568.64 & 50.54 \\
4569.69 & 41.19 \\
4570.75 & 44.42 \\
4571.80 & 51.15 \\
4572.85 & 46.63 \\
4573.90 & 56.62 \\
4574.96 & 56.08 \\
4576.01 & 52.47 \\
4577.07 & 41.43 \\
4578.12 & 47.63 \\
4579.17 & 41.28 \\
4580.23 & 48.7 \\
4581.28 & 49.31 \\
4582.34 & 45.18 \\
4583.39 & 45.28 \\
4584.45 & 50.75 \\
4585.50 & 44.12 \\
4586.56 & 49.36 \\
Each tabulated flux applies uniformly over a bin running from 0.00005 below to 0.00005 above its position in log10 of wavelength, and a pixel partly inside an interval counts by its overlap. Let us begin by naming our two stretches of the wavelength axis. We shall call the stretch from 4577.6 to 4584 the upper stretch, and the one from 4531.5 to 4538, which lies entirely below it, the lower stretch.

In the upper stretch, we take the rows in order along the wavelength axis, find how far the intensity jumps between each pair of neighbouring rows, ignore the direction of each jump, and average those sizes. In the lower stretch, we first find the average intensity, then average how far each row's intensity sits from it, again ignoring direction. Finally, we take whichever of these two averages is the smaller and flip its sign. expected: -1.77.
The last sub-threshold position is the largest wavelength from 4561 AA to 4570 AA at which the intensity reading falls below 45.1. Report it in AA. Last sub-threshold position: 4569.69 AA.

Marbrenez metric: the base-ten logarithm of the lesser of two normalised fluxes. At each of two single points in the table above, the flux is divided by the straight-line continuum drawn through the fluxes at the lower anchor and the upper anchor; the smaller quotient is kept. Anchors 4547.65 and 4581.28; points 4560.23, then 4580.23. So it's 0.00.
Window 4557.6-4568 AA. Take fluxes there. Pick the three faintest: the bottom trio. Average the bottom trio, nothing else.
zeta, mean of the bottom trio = 41.9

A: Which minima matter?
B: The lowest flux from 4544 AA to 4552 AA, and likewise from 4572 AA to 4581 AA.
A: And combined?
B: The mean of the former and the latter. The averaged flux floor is 38.2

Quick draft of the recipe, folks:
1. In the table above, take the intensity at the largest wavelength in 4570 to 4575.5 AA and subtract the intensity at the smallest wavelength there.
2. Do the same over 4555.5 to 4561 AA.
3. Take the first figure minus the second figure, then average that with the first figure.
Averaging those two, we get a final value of 14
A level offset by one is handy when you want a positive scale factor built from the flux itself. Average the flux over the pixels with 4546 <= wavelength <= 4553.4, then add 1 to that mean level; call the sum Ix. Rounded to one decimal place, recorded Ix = 47.0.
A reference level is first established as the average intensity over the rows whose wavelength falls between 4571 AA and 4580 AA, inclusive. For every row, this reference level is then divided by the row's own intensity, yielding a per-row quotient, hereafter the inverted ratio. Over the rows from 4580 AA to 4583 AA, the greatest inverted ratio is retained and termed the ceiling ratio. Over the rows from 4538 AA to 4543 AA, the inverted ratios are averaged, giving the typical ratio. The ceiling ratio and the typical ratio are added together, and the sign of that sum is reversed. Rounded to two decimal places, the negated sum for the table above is -2.15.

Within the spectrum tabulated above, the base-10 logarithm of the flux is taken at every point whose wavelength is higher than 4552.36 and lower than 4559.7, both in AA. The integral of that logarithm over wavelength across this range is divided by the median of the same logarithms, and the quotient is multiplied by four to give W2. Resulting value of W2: 29.18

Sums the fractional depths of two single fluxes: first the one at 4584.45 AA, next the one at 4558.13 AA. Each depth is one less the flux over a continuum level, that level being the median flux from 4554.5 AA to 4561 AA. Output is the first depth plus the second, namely 0.11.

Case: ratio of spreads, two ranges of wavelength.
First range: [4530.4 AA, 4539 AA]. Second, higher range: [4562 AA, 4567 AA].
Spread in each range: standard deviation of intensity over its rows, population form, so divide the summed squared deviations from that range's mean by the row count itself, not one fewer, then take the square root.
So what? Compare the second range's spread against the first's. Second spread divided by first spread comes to 1.4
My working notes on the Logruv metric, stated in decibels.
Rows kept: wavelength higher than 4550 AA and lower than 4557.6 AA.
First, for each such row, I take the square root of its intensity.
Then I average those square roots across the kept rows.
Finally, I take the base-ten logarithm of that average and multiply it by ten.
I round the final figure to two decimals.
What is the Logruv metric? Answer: 8.59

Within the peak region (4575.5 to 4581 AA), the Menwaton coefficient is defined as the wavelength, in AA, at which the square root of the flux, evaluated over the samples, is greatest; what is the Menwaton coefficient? 4576.01 AA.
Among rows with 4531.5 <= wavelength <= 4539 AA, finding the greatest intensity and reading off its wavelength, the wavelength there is 4538.24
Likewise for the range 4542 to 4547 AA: 4543.46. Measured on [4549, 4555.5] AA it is 4550.79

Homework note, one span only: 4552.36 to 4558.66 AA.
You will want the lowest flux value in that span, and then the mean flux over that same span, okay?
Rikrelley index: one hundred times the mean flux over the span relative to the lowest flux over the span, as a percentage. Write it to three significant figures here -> 123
